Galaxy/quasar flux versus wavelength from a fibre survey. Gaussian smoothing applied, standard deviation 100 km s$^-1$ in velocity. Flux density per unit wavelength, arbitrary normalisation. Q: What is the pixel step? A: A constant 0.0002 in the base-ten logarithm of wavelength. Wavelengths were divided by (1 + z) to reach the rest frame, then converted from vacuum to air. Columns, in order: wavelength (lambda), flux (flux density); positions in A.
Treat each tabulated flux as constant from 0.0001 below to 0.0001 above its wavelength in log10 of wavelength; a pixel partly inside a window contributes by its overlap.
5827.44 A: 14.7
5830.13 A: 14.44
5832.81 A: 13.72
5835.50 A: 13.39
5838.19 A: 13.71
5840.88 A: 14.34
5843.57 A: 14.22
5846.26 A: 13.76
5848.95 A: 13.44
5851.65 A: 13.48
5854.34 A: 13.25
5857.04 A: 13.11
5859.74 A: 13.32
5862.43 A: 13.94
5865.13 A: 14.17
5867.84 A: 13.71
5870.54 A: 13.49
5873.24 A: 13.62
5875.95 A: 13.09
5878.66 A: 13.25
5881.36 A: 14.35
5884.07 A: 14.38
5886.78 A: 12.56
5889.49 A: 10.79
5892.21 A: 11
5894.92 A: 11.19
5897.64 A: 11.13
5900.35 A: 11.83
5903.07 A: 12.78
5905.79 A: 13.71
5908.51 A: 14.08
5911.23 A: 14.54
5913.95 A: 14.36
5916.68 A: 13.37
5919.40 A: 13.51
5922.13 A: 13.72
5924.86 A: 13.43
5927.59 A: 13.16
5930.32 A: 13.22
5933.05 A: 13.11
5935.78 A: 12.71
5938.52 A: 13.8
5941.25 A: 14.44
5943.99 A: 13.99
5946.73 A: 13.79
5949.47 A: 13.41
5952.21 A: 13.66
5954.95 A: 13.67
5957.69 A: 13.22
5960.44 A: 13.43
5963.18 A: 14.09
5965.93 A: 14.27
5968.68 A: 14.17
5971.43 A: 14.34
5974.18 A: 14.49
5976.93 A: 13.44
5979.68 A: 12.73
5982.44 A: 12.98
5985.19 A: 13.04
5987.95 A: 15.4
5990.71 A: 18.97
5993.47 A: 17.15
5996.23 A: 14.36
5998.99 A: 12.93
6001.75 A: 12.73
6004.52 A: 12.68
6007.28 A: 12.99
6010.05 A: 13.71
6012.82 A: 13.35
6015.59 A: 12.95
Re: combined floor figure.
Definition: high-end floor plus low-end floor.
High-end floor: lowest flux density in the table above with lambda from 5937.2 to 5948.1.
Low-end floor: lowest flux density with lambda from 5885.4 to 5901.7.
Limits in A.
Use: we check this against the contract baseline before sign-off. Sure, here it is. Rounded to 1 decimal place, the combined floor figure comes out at 24.6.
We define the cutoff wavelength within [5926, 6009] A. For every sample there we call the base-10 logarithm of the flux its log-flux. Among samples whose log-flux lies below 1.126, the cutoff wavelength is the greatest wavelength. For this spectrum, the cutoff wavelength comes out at 6007.28 A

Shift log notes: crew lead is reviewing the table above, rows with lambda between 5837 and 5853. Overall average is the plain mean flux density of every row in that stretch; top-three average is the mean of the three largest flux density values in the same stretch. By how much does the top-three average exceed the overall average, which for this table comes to 0.28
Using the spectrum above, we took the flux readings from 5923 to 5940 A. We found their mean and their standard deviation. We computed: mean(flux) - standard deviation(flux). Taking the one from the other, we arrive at 12.9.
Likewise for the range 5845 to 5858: 13.2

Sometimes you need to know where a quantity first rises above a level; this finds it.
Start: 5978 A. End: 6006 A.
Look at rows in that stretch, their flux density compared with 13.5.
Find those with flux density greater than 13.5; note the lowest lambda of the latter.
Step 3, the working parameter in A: 5987.95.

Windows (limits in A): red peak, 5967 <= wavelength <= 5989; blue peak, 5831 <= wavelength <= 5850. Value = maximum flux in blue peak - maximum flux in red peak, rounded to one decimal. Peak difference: -1.1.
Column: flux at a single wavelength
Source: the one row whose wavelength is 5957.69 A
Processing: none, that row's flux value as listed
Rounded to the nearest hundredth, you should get 13.22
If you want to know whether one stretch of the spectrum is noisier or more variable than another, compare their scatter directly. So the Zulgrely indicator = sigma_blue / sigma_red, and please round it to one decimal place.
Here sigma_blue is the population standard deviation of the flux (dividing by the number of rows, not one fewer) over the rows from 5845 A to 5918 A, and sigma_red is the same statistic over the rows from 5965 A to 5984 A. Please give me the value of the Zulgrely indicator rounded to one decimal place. 1.6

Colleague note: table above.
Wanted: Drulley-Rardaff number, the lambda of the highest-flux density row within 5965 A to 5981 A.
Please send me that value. 5974.18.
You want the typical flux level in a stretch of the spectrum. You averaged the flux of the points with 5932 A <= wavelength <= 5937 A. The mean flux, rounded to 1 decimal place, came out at 12.9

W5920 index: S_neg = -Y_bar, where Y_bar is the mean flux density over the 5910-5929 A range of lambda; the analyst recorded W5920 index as -13.7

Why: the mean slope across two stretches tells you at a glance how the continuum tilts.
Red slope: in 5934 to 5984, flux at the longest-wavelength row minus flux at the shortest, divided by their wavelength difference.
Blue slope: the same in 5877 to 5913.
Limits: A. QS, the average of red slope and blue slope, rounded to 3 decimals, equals 0.023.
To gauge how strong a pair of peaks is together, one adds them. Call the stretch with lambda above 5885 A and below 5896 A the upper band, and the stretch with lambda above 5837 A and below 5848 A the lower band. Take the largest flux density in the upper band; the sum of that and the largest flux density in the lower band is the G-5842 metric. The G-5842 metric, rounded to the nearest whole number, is 27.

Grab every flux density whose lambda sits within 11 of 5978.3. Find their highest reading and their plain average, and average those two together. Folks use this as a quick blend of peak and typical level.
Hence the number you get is 14.6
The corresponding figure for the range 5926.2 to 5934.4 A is 13.2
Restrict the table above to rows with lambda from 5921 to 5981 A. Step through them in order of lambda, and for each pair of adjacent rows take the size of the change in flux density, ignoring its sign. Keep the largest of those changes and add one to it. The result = 2.09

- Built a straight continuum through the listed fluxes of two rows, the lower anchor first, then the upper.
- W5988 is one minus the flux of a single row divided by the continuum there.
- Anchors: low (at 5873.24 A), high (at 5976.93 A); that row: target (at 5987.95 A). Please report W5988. -0.15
